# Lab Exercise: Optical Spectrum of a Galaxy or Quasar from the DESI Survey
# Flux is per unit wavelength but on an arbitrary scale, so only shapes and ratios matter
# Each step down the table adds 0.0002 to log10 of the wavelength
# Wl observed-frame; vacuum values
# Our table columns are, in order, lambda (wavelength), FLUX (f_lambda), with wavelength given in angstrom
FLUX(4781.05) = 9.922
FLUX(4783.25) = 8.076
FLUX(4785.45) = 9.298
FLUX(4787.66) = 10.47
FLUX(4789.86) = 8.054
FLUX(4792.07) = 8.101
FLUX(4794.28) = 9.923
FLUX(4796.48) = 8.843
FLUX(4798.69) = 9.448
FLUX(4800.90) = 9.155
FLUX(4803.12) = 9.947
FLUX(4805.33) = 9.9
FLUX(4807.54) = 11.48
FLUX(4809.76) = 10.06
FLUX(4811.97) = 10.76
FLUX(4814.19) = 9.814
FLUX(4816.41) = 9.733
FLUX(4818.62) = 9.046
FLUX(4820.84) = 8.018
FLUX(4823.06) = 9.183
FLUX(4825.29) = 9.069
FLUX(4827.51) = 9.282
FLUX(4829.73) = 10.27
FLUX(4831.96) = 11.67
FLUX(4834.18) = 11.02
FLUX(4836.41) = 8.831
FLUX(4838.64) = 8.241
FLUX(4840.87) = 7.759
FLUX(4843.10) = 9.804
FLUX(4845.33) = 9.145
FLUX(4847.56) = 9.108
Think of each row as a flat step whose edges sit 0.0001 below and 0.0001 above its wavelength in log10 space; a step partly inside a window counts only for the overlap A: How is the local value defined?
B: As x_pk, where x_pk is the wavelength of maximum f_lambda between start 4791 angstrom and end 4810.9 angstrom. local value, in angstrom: 4807.54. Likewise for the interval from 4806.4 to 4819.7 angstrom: 4807.54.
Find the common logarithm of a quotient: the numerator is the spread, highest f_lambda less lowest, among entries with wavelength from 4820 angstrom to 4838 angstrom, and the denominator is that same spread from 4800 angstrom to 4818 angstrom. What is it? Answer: 0.20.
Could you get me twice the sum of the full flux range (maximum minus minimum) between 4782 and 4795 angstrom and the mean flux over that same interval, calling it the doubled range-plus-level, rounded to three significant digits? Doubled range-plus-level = 22.8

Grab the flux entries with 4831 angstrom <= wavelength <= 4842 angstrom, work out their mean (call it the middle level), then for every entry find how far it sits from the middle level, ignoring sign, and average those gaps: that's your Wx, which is 1.47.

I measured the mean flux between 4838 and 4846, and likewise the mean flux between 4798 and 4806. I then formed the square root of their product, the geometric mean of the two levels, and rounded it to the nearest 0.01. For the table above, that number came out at 9.16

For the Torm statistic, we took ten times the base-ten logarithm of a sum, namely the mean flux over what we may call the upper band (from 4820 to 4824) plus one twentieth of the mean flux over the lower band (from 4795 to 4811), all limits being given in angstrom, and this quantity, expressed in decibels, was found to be 9.6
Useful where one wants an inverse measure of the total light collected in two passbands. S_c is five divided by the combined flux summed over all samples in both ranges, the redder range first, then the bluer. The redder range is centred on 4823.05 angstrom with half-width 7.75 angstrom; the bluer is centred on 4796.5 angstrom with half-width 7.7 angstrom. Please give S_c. 0.0390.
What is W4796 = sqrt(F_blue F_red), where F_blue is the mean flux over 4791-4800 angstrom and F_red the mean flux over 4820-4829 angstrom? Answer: 9.0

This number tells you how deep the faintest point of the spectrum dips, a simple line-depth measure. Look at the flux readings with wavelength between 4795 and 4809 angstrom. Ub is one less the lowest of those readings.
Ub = -7.84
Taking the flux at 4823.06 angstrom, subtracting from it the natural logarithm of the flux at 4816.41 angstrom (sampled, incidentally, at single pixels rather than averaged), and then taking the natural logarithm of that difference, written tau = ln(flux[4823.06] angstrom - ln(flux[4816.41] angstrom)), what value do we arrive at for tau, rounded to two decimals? 1.93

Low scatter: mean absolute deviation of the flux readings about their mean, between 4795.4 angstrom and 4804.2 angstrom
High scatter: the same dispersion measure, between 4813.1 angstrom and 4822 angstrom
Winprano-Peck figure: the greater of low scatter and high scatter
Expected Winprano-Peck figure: 0.62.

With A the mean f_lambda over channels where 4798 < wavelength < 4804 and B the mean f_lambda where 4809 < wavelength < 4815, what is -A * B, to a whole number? -97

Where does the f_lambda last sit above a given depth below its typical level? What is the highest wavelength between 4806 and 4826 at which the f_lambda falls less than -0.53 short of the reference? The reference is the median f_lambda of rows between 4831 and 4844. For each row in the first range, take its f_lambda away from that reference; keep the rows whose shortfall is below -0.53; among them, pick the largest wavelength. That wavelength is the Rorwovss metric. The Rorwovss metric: 4811.97 angstrom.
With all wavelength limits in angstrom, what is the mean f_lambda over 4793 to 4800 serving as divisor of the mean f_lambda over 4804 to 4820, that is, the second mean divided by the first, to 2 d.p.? 1.08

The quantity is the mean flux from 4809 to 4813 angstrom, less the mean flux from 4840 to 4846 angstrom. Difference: 1.5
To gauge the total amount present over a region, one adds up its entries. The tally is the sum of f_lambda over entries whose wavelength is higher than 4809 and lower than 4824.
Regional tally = 66.6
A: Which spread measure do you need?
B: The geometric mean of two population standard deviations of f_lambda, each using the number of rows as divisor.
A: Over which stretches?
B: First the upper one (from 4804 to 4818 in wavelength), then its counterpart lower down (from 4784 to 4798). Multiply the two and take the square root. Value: 0.75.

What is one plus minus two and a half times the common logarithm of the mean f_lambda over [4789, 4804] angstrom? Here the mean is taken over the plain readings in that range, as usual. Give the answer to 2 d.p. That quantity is -1.39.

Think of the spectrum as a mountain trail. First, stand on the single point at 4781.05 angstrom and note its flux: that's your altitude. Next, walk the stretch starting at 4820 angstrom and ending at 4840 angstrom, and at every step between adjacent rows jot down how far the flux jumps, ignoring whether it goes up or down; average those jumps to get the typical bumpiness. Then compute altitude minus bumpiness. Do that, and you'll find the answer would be 9.0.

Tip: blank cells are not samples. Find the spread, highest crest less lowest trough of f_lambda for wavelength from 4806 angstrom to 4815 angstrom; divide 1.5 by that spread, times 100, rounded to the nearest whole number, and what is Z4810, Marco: 90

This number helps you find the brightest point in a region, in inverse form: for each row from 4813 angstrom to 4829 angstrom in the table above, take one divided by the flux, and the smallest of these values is 0.102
